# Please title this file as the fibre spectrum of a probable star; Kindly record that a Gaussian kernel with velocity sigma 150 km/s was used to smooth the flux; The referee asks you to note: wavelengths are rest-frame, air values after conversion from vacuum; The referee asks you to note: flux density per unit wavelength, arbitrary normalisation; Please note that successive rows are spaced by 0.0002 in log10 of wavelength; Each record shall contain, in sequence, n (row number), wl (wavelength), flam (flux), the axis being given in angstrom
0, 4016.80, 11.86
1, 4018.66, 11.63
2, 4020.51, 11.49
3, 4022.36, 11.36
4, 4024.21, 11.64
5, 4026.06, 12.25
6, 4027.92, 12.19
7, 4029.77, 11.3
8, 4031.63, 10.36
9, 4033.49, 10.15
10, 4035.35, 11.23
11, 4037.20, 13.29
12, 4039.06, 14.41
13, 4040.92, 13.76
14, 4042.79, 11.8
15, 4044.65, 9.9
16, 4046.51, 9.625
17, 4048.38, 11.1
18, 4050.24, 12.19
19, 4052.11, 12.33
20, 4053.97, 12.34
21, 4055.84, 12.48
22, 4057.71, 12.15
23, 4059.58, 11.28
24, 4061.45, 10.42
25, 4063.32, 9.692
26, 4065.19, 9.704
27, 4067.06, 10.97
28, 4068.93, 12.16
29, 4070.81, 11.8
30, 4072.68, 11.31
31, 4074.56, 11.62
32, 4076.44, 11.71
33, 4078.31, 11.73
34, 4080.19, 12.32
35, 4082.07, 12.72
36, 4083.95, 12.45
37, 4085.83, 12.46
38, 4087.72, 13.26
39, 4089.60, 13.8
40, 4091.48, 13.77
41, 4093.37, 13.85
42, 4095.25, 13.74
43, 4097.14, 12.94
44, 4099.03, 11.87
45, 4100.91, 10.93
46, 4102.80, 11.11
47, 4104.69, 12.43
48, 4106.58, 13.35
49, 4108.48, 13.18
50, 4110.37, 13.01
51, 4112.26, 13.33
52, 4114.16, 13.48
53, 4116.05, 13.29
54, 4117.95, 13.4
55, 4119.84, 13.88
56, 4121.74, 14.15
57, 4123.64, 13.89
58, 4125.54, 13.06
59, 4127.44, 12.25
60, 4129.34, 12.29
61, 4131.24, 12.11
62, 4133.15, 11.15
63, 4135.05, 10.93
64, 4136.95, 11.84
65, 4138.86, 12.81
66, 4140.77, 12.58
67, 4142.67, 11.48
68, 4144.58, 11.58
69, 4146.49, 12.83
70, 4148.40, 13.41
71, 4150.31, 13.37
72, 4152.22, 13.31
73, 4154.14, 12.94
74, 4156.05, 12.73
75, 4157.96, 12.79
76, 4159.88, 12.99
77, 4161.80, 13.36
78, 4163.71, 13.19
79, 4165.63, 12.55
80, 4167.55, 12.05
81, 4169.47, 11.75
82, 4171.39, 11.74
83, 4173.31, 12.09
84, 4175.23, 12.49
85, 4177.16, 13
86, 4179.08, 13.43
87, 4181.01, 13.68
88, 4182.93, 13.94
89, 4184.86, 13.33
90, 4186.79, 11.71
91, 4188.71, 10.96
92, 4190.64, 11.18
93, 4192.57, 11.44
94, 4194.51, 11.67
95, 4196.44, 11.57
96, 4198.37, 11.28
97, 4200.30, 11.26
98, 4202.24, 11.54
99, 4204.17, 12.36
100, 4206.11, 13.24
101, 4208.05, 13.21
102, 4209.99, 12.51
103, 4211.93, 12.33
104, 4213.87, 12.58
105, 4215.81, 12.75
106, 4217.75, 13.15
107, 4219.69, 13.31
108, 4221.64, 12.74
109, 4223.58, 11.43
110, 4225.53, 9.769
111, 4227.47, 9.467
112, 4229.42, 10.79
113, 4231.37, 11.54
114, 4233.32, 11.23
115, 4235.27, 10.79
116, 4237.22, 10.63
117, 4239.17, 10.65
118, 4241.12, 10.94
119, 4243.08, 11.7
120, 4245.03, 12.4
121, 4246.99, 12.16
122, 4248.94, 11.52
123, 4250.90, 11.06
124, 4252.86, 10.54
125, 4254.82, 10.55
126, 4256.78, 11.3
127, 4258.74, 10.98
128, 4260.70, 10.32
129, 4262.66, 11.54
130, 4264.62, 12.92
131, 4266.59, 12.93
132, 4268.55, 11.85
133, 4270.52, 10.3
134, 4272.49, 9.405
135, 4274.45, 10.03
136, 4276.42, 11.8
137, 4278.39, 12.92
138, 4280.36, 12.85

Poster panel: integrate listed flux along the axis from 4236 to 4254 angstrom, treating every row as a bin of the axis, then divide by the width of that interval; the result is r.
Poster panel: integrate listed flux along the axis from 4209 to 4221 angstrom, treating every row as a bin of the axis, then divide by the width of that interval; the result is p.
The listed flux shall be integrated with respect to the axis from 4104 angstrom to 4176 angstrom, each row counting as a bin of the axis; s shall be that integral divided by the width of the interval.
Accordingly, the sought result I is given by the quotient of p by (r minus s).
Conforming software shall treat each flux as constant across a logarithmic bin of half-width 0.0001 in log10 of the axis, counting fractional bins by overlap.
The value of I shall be -9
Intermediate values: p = 12.8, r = 11.3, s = 12.7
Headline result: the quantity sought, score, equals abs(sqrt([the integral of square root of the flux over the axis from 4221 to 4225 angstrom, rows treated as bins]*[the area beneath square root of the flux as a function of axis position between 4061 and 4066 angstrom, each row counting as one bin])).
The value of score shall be 14.7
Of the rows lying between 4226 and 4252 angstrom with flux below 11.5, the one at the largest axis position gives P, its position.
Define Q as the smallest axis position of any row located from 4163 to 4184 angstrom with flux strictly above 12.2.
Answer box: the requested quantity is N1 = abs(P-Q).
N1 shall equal 87.2 angstrom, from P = 4250.90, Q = 4163.71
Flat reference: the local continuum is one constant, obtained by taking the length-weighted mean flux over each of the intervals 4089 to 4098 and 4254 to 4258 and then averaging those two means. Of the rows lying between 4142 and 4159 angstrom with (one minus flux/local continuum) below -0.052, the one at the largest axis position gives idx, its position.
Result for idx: 4154.14 angstrom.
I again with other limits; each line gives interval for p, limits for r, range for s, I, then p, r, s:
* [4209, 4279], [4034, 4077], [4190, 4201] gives 59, 11.5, 11.6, 11.4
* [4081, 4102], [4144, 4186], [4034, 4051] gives 13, 12.9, 12.8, 11.9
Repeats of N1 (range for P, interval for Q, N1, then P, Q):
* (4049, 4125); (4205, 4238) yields 103.3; 4102.80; 4206.11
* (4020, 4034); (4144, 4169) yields 113.0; 4033.49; 4146.49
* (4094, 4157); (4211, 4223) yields 69.3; 4142.67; 4211.93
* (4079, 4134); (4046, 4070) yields 81.0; 4133.15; 4052.11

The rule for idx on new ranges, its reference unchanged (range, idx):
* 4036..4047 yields 4040.92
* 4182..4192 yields 4184.86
